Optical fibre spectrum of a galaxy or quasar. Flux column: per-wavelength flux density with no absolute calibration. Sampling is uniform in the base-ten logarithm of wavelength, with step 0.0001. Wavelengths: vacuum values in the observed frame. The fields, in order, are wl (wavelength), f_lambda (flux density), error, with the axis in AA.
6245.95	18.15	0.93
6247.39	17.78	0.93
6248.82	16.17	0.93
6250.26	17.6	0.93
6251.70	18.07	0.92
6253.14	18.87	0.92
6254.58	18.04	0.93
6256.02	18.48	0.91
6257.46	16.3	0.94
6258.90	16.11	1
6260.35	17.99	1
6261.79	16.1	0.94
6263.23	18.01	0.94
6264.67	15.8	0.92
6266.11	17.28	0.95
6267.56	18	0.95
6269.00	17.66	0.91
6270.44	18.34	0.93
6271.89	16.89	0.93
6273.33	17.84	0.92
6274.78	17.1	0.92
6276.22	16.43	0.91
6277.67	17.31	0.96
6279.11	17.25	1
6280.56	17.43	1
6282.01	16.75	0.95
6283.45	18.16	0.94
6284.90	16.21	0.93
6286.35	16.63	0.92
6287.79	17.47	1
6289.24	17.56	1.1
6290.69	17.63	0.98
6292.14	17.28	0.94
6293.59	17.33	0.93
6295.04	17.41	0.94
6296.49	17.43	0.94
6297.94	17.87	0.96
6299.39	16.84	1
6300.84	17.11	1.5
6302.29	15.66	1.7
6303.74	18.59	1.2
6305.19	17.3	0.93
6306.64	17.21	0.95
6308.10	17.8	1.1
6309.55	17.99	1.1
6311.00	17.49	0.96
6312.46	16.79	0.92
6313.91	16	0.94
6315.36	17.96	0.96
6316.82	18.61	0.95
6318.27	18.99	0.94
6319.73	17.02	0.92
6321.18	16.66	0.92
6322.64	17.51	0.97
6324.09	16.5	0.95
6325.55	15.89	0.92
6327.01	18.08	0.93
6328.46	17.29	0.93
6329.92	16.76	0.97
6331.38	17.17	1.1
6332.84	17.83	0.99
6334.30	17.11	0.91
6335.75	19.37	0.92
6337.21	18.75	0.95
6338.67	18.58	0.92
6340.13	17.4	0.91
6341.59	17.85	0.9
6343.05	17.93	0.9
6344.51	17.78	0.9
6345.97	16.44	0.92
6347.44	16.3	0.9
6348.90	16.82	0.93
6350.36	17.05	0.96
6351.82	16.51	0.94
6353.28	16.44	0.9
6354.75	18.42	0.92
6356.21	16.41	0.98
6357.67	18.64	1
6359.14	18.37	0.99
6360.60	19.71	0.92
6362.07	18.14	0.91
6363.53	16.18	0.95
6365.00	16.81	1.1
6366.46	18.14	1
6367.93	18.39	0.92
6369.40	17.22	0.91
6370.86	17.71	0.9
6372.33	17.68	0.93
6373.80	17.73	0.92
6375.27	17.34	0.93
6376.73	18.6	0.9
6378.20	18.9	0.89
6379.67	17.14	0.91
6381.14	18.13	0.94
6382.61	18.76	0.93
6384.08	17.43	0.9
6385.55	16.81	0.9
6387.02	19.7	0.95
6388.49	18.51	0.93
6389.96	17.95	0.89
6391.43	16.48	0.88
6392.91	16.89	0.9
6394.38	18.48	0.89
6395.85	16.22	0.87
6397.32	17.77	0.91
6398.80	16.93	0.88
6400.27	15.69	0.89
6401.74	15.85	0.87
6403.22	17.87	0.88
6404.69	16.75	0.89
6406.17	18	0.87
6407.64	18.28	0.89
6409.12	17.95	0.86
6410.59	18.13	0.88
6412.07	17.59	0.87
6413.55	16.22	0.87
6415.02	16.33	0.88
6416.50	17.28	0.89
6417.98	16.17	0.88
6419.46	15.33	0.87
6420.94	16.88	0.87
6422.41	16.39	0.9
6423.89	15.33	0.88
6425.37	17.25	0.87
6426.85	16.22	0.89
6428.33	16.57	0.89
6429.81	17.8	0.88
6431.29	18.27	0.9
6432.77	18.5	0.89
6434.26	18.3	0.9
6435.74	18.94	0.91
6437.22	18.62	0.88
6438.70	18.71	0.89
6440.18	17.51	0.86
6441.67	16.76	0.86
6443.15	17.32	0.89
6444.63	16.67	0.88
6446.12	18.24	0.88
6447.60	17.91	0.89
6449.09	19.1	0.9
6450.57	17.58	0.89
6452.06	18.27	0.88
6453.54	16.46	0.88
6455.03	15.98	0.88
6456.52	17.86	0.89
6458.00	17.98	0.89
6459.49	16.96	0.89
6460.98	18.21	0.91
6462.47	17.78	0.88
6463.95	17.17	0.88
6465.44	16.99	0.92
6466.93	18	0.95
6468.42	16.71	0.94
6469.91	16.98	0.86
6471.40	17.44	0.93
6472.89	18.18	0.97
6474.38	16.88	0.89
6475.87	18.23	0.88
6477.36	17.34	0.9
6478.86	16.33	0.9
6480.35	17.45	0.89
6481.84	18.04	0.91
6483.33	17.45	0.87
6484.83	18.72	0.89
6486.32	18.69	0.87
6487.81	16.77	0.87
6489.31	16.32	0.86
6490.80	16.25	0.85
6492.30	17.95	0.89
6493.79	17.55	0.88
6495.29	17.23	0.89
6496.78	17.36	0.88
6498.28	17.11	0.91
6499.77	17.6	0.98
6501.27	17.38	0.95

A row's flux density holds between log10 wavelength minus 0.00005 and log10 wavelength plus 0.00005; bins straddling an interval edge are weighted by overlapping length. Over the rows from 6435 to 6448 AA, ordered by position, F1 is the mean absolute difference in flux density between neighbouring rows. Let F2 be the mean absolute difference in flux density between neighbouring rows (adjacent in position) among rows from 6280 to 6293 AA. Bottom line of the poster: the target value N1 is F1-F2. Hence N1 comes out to -0.04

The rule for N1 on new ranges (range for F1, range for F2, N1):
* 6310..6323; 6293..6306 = 0.02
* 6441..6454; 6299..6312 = 0.13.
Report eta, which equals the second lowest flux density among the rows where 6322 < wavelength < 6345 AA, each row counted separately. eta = 16.5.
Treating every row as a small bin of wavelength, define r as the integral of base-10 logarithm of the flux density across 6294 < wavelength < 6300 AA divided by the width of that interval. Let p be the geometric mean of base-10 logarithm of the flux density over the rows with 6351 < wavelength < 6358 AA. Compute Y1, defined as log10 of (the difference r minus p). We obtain -2.5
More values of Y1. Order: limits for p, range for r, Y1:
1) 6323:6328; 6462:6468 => -1.8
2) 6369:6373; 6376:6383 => -1.7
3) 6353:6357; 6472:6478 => -1.8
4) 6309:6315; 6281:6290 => -2.6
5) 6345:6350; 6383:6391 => -1.4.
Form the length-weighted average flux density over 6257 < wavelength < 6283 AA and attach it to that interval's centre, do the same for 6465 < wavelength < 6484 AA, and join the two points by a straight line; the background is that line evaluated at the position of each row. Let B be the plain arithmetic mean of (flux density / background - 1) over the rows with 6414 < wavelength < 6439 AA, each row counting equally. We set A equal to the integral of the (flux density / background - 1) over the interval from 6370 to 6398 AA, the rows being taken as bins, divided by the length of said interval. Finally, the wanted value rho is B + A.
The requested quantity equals 0.023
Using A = 0.029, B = -0.006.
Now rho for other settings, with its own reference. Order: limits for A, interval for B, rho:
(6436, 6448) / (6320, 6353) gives 0.030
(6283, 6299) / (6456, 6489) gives 0.018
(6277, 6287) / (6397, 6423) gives -0.024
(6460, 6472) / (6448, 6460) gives 0.010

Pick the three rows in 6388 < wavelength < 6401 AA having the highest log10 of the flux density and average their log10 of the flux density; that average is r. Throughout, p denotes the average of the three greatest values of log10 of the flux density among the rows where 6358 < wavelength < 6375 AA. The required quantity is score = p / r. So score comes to 1.01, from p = 1.27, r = 1.26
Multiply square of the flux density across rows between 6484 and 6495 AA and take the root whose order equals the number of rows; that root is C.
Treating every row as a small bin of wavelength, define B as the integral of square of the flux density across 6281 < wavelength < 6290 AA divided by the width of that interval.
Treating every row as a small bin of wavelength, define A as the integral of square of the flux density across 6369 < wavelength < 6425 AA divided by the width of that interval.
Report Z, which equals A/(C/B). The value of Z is 292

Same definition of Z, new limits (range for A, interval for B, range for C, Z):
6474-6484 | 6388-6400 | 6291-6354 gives 303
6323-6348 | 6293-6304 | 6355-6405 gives 294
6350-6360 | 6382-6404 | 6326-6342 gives 293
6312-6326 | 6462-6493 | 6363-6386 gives 290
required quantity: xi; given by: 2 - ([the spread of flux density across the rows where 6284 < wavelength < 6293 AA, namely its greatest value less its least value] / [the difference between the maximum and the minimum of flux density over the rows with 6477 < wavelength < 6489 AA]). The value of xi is 1.4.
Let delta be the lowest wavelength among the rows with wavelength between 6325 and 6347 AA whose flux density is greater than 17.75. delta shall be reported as 6327.01 AA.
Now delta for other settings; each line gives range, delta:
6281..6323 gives 6283.45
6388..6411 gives 6388.49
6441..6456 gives 6446.12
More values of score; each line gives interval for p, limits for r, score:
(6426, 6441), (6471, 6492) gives 1.00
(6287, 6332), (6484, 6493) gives 1.01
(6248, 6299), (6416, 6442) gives 1.00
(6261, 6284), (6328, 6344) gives 0.99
